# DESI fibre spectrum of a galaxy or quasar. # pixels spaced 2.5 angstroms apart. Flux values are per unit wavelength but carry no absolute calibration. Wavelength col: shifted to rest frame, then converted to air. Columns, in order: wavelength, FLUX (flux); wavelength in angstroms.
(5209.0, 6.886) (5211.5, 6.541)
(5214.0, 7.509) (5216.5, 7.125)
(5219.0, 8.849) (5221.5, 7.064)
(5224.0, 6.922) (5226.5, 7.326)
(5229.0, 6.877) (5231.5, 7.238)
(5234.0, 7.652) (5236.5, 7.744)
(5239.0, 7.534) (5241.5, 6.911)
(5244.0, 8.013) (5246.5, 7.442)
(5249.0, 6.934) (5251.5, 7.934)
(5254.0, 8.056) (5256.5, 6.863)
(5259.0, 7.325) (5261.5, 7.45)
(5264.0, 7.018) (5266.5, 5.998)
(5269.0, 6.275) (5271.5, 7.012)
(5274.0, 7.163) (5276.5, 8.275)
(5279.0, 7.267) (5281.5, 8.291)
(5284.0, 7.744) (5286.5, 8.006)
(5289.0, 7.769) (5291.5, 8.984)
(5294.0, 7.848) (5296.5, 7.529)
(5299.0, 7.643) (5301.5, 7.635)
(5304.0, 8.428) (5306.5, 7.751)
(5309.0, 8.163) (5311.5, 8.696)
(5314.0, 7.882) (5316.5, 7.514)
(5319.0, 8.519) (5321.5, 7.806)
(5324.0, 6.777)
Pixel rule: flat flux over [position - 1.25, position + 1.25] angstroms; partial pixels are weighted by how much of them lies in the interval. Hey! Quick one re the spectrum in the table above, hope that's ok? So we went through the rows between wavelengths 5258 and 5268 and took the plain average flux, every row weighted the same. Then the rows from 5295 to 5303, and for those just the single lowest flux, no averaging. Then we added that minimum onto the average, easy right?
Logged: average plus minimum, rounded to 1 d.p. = 14.5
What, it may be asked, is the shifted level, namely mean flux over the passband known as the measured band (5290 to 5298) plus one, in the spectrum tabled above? 9.1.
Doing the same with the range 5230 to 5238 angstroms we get 8.5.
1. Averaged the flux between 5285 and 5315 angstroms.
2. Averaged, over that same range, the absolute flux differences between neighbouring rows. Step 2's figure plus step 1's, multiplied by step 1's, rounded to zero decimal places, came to 69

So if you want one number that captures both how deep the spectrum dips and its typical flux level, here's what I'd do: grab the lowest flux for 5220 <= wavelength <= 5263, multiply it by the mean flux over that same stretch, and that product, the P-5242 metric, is 50.6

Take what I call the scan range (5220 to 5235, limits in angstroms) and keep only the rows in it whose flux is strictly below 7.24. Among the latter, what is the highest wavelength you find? 5231.5 angstroms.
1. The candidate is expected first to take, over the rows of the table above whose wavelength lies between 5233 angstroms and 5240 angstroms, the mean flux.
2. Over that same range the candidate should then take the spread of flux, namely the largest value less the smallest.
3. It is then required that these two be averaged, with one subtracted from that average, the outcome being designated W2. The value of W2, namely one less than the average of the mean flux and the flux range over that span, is 2.93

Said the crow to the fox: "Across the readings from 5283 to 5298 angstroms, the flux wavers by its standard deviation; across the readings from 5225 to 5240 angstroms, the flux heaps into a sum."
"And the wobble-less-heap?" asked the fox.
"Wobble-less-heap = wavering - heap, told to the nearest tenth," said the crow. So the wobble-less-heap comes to -43.9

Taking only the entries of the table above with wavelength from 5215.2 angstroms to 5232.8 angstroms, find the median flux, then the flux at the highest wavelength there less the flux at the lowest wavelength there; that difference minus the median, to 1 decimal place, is -7.0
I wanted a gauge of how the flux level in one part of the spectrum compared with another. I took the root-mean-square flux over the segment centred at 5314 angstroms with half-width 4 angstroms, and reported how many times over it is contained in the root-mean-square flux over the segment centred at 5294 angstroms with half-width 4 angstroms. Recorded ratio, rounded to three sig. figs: 1.01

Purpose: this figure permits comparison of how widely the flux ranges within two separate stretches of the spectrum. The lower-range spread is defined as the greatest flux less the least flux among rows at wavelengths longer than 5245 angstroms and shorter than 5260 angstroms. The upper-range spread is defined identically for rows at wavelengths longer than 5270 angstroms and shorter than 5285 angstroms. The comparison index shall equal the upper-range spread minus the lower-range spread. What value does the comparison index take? 0.1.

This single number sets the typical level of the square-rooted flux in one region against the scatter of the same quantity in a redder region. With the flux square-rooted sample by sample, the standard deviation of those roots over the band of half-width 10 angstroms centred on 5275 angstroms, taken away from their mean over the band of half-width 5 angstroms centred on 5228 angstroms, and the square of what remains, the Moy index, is 6.3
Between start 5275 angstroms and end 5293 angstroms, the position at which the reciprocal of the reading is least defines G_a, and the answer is 5291.5 angstroms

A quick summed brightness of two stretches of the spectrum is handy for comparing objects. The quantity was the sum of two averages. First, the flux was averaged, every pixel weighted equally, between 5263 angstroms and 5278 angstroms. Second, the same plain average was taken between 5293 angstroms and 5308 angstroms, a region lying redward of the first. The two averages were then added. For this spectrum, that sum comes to 14.8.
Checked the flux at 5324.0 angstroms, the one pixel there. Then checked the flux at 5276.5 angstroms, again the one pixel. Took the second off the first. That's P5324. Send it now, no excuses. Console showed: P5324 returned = -1.5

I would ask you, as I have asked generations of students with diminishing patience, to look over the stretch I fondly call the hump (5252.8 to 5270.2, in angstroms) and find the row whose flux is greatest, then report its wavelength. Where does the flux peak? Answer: 5254.0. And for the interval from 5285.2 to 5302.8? 5291.5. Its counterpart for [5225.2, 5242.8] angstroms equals 5236.5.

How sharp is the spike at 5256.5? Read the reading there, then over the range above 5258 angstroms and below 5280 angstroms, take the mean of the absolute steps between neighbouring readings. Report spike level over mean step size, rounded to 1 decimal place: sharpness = 11.3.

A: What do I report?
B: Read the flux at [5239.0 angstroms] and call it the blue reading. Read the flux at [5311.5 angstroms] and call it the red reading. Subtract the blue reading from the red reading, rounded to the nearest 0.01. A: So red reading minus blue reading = 1.16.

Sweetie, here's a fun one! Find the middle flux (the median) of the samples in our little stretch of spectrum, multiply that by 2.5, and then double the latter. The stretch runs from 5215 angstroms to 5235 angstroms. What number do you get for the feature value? 35.9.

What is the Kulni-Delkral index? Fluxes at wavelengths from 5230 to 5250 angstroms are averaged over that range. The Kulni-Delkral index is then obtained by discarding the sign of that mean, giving 7.43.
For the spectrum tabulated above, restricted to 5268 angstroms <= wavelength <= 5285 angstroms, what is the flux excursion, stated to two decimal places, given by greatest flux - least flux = 2.02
